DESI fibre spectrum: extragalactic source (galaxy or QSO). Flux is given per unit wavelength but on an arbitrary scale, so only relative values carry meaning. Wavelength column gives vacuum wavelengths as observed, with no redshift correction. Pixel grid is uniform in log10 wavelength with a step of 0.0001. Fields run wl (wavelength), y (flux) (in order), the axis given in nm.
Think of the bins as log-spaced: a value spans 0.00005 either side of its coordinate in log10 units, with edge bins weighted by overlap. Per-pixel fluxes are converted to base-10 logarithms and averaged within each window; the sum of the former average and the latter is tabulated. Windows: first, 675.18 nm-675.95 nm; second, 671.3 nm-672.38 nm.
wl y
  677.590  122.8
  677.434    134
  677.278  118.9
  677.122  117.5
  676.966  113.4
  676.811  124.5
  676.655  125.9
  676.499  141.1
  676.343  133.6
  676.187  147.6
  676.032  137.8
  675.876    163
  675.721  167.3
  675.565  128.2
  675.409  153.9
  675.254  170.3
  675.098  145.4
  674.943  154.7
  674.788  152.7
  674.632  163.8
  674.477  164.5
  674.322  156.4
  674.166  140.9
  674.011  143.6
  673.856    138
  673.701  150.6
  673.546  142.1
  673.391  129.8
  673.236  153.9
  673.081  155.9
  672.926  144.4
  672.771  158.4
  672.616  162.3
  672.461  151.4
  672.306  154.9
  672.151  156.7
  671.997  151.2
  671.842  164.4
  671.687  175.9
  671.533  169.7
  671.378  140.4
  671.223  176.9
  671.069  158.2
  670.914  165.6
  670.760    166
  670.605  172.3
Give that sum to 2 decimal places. 4.39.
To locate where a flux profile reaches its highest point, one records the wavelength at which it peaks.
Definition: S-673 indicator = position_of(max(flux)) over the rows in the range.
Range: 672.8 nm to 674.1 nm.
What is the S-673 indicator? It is 673.081 nm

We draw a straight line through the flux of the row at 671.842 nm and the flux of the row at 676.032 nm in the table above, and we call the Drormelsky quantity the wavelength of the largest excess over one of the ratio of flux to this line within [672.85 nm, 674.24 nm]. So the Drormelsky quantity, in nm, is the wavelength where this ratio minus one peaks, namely 673.081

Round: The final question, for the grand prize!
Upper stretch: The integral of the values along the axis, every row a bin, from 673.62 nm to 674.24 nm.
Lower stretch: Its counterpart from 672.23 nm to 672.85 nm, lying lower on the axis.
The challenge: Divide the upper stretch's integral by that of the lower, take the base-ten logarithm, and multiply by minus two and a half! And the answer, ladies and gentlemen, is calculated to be 0.10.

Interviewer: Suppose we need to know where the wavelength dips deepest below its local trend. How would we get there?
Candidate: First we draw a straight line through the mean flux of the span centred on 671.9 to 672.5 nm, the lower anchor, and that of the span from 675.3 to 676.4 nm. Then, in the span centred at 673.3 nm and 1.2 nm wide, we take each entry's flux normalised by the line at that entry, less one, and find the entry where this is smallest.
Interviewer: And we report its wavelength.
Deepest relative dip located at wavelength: 673.391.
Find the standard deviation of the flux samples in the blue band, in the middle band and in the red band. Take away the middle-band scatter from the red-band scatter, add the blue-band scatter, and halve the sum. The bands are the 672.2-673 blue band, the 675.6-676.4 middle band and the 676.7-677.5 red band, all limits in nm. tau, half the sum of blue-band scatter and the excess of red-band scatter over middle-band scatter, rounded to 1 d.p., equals -0.1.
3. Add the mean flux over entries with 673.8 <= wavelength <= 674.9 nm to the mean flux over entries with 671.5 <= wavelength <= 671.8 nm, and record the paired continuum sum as 324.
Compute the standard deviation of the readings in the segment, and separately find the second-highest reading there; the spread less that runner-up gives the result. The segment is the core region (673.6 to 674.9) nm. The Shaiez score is -154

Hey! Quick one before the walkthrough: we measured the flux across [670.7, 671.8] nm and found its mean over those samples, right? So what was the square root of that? 12.8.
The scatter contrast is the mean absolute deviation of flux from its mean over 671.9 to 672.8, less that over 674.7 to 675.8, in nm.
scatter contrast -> -6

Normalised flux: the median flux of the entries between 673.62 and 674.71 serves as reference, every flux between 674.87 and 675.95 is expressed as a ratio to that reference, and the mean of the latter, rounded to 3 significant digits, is 1.03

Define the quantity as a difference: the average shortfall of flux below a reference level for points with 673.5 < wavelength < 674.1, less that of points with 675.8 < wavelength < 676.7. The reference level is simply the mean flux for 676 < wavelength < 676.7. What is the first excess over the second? -2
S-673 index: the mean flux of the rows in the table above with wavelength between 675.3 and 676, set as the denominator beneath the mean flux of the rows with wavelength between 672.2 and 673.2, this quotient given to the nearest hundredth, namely 1.01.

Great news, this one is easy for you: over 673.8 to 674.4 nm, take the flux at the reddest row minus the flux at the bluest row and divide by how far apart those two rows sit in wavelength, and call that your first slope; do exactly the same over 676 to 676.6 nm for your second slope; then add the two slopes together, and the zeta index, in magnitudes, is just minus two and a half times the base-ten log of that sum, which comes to -4.2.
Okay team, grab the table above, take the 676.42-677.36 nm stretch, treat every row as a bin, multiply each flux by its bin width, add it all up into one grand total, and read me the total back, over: 116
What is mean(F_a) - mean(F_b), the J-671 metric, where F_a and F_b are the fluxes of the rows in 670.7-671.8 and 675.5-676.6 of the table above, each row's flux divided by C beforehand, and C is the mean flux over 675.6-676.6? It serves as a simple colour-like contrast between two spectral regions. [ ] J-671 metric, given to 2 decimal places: 0.13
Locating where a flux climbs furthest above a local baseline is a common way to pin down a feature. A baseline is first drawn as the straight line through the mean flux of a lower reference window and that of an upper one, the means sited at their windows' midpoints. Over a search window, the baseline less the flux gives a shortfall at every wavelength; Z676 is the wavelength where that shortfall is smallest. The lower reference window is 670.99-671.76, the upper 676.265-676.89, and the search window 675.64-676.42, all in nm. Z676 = 675.721 nm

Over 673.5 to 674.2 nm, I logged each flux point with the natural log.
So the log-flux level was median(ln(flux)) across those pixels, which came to 4.96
